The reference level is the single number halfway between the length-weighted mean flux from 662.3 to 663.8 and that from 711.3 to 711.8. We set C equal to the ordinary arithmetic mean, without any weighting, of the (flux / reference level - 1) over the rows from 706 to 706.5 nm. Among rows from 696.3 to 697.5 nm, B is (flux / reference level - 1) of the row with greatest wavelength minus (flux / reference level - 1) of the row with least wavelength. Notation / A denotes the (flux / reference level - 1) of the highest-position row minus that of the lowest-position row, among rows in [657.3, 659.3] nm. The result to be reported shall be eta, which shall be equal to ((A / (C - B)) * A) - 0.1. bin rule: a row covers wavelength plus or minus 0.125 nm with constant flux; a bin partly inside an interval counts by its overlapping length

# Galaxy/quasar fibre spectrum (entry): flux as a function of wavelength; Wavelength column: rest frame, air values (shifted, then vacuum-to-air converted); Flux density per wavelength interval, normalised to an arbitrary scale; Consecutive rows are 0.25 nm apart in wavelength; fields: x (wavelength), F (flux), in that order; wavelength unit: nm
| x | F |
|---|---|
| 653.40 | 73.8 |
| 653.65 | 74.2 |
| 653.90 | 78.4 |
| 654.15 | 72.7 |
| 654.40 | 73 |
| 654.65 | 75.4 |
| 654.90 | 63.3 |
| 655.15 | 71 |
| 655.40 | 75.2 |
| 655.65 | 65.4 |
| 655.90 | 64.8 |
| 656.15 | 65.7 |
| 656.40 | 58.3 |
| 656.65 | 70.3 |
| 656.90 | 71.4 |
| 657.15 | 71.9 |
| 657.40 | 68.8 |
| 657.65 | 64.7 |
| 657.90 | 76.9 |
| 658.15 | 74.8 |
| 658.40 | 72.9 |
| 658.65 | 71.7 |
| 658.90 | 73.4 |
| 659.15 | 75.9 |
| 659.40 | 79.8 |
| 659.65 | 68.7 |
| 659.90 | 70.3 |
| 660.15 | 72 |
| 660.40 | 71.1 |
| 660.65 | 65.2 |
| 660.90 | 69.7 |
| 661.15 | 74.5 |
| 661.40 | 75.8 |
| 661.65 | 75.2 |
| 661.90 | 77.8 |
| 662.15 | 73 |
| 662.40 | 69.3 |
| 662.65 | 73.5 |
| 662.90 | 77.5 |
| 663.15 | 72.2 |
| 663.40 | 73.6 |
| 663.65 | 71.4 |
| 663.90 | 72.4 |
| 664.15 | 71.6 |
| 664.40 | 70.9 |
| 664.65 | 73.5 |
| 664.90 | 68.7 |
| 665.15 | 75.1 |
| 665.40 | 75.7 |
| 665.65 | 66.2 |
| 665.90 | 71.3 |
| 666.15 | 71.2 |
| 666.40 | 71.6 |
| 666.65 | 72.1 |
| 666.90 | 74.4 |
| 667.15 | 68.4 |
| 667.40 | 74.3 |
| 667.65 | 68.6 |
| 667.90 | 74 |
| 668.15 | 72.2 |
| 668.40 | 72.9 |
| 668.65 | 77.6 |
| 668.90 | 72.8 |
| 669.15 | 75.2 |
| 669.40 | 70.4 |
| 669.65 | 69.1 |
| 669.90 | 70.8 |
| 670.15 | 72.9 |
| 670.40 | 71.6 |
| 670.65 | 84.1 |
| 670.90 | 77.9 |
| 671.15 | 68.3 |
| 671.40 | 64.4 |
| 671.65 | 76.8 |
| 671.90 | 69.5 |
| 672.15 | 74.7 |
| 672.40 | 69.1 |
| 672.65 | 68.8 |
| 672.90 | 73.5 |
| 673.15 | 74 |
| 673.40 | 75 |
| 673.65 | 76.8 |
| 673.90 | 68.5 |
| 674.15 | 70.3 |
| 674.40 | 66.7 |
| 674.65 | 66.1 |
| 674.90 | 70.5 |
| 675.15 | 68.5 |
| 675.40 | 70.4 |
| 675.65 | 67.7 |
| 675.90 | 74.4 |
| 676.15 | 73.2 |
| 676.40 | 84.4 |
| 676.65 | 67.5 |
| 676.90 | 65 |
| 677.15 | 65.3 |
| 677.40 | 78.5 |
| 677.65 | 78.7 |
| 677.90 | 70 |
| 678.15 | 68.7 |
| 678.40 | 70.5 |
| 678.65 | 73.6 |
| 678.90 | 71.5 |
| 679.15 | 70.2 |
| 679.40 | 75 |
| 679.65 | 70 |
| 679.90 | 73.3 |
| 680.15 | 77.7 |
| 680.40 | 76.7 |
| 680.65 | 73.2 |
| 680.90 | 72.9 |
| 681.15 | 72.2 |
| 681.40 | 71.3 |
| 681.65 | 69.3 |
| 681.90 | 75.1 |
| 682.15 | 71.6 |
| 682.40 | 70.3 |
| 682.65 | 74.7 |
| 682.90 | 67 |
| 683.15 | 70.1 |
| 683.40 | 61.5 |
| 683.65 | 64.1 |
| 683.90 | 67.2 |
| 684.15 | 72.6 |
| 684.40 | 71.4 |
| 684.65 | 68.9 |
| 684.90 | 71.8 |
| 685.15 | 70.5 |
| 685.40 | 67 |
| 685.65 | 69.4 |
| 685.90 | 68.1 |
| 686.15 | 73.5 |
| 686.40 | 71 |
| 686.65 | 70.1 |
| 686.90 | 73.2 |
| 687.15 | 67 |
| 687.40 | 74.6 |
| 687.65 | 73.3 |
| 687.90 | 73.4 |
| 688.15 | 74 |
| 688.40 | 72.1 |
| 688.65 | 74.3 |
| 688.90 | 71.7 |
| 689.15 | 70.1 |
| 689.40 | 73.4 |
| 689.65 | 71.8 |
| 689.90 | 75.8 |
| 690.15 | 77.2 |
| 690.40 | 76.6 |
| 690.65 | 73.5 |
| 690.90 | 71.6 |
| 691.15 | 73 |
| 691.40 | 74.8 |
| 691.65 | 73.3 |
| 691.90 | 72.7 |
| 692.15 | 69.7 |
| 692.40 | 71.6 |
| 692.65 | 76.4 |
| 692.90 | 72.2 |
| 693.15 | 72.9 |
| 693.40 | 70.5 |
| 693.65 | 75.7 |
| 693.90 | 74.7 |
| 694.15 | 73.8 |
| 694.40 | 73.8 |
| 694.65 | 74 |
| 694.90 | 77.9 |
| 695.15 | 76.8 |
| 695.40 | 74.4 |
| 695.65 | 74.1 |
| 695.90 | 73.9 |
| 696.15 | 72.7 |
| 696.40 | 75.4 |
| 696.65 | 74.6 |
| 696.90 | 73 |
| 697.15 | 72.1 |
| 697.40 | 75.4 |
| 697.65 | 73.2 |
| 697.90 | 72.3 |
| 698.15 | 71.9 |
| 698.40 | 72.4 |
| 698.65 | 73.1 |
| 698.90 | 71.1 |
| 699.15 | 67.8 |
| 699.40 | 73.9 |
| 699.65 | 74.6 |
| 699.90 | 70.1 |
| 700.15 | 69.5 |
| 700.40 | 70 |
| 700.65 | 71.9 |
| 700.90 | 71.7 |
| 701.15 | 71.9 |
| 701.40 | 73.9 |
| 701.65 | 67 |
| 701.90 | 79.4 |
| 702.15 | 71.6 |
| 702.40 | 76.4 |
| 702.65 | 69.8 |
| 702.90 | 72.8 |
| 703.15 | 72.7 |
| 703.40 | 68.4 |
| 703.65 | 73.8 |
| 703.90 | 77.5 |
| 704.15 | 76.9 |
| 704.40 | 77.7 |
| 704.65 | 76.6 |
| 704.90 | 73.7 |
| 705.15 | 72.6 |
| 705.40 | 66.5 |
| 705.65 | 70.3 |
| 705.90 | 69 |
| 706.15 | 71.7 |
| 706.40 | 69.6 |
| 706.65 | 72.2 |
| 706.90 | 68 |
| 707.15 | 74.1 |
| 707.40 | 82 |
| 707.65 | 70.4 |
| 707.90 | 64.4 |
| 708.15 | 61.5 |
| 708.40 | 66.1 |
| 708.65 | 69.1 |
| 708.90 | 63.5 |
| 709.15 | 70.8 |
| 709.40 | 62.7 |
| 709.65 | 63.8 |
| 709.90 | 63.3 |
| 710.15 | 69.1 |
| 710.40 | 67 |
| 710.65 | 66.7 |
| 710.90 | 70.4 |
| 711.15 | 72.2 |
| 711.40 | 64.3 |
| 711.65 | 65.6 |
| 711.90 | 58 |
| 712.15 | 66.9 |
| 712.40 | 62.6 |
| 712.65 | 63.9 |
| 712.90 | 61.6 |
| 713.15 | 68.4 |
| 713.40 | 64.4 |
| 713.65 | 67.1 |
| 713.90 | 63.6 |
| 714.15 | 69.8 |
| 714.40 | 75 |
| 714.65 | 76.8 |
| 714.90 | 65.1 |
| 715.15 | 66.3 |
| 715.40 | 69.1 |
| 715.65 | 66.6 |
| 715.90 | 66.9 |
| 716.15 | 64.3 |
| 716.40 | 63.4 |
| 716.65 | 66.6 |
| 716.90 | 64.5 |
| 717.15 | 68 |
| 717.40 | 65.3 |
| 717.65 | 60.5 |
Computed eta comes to 0.30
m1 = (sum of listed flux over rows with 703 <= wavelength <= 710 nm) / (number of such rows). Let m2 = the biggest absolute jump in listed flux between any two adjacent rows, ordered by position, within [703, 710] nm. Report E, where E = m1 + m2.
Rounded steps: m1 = 70.3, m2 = 11.6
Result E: 81.9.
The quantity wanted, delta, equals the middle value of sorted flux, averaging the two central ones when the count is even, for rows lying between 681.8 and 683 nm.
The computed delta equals 71.6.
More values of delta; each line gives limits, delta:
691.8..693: 72.2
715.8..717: 64.5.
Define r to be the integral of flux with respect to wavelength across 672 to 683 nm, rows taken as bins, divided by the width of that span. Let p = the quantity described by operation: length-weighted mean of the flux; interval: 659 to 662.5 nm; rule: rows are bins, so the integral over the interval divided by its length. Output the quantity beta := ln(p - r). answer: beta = -0.1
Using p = 72.8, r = 71.9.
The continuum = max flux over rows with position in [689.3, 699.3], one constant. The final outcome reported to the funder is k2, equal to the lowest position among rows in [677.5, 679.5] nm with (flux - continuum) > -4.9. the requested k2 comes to 677.65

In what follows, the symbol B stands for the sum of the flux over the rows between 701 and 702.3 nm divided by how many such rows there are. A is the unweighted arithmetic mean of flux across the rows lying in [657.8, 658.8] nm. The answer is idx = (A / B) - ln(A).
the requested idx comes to -3.29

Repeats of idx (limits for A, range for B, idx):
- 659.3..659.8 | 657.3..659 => -3.27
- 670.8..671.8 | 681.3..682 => -3.28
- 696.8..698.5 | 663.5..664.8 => -3.28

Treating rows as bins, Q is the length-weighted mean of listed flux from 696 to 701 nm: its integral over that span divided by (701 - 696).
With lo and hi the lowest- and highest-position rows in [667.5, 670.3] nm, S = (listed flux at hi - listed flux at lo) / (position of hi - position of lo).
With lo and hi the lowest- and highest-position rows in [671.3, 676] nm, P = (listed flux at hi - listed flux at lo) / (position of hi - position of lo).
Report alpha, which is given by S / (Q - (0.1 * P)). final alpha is 0.024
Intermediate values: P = 2.2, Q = 72.3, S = 1.7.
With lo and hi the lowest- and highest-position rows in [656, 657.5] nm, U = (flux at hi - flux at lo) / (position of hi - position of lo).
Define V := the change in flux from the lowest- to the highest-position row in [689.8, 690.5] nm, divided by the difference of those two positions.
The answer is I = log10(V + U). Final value 0.6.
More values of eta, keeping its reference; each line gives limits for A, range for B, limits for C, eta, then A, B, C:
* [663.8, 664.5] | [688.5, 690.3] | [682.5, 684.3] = -0.11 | -0.02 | 0.04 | -0.009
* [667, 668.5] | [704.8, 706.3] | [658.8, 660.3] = -0.06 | 0.07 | -0.03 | 0.066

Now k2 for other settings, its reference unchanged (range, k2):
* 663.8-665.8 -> 664.65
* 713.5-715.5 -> 714.40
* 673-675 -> 673.15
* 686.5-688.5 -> 686.90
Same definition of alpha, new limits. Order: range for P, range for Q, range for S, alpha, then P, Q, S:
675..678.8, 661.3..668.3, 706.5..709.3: -0.008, 1.5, 72.5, -0.6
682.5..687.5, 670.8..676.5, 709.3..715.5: 0.015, 0.0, 71.6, 1.1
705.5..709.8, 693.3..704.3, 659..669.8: -0.009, -1.6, 73.2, -0.6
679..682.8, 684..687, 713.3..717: 0.000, 1.3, 70.6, 0.0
